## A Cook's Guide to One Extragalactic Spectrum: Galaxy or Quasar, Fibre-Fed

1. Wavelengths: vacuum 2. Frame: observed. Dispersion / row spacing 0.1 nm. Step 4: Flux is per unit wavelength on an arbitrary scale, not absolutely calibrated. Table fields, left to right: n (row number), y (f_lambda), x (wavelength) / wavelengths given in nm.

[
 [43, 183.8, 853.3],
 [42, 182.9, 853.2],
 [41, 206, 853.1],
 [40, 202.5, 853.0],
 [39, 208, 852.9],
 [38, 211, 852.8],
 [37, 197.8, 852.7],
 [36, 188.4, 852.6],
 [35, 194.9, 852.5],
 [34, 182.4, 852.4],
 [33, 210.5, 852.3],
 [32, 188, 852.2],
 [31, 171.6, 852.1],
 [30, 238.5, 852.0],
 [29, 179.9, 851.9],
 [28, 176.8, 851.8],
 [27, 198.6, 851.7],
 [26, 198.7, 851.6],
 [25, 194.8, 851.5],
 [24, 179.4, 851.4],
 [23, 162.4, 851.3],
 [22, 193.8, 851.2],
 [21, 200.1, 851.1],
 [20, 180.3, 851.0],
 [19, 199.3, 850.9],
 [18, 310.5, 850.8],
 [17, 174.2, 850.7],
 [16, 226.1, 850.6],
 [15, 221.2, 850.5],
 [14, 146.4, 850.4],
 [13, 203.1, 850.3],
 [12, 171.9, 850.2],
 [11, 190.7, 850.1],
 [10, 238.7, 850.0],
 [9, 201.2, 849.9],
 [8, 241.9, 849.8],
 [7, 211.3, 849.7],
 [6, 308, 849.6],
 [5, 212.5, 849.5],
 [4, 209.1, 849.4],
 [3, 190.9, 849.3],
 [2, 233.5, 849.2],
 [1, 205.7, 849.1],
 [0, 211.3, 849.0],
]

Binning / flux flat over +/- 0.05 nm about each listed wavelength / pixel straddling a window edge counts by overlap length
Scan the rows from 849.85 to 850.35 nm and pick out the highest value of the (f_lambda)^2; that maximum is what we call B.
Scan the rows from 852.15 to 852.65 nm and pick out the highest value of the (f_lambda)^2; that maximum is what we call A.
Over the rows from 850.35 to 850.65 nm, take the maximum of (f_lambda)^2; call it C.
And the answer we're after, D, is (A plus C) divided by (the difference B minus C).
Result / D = 16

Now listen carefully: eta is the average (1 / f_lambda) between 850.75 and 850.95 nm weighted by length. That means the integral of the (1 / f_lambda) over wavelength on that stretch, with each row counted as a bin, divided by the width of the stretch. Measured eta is 0.0041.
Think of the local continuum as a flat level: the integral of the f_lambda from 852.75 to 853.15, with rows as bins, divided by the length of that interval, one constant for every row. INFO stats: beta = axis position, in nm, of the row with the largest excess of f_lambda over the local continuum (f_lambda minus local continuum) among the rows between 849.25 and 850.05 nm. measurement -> 849.6 nm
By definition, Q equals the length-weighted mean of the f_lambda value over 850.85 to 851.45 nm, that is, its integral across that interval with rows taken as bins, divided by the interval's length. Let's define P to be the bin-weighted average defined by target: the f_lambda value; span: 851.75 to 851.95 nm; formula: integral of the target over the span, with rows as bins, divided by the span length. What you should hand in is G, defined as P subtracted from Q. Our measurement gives 8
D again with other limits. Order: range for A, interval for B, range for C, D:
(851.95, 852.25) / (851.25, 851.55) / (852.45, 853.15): -15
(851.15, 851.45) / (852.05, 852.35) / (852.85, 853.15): 77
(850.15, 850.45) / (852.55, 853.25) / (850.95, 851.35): 18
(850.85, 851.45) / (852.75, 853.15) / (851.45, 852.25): -8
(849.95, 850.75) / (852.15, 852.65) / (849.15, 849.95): -3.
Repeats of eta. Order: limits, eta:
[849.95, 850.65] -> 0.0051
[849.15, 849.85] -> 0.0044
